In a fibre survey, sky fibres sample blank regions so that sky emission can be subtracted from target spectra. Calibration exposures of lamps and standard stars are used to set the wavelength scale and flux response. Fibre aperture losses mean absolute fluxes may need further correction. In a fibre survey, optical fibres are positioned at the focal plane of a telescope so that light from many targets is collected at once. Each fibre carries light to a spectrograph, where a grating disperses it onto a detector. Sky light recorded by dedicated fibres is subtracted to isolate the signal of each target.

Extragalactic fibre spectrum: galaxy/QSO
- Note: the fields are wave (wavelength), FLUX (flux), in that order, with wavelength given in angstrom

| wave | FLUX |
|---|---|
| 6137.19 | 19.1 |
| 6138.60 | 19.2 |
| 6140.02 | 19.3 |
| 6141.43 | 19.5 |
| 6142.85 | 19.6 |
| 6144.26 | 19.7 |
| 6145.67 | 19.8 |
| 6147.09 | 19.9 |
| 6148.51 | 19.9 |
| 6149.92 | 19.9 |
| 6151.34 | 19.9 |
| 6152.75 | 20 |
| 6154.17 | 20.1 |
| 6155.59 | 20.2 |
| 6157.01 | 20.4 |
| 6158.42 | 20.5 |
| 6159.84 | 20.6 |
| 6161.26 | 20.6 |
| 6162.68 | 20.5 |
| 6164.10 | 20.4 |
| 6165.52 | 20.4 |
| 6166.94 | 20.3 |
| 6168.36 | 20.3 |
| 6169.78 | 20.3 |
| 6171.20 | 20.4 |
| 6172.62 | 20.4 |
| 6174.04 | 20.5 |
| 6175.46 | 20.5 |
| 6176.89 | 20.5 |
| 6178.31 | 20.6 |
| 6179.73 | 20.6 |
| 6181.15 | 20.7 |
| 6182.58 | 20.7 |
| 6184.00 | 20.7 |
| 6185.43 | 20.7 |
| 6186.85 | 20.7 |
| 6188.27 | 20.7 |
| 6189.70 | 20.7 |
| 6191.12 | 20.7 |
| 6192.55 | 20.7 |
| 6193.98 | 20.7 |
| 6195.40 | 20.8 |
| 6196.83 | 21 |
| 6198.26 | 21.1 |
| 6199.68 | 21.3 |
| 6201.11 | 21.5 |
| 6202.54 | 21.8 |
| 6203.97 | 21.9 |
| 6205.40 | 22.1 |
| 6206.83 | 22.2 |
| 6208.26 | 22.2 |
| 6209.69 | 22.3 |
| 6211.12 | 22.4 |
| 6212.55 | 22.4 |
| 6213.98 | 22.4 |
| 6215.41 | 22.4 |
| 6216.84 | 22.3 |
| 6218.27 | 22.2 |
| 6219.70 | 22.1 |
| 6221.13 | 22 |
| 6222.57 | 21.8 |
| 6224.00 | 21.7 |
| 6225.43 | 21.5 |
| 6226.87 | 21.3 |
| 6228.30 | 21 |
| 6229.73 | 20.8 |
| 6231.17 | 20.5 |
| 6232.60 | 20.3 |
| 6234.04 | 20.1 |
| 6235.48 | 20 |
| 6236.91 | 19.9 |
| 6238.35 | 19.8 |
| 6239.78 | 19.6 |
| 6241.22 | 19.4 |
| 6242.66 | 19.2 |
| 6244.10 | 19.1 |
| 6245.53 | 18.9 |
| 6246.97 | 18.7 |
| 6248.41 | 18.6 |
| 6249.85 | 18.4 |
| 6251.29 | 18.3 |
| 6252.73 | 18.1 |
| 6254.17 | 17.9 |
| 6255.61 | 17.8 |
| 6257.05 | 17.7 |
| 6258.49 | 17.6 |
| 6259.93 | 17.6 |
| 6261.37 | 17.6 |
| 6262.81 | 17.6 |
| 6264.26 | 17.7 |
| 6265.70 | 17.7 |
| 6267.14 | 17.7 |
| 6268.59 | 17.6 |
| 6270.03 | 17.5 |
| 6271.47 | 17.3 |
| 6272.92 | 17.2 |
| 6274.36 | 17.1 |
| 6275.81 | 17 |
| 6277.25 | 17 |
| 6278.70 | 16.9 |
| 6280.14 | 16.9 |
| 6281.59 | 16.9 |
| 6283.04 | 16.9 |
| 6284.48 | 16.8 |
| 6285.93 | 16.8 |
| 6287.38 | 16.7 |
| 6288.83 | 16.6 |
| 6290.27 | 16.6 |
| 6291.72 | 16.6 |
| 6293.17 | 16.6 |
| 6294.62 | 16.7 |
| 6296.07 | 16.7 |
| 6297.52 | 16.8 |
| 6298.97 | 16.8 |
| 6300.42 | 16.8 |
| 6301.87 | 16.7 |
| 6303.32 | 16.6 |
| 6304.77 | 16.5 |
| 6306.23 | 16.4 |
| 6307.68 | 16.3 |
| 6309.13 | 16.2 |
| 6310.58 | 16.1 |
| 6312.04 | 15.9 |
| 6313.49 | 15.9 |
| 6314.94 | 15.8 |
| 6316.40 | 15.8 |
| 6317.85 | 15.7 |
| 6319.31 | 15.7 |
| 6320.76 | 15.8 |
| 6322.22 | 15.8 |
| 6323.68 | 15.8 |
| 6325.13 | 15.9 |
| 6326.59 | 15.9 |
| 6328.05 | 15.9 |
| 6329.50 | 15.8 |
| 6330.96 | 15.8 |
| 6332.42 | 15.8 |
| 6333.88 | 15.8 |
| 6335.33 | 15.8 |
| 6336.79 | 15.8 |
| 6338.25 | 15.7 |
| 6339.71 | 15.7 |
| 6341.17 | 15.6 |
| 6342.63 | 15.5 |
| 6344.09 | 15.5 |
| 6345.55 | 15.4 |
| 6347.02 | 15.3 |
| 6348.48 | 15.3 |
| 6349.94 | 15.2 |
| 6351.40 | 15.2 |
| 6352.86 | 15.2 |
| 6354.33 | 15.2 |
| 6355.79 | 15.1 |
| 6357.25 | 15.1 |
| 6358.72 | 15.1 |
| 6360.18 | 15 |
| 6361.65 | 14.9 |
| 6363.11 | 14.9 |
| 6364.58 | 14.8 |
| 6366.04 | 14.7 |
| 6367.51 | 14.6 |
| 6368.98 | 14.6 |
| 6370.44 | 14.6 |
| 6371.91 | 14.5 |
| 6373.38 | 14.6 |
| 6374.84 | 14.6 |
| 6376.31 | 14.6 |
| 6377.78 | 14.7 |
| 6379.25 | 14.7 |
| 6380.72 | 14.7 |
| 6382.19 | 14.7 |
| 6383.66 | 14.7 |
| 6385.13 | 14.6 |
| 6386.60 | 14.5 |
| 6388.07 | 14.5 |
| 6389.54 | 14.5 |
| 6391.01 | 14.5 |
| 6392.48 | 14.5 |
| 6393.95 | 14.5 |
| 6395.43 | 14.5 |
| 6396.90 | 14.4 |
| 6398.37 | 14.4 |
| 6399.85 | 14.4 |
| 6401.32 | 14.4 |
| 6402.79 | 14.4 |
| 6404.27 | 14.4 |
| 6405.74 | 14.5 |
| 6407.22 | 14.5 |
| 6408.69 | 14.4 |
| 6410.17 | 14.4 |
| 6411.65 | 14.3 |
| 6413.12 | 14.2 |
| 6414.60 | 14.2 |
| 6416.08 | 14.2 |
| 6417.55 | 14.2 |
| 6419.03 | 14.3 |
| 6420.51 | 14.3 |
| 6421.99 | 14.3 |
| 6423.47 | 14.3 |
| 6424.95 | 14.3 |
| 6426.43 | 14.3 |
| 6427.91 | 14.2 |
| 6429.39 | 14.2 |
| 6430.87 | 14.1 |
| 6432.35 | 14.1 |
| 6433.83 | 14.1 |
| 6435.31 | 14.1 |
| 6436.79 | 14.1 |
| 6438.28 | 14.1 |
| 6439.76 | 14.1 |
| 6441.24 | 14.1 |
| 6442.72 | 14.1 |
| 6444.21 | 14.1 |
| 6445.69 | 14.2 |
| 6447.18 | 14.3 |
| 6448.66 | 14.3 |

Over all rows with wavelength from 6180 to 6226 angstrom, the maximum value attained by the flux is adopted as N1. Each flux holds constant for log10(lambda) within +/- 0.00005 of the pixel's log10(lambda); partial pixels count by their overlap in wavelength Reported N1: 22.4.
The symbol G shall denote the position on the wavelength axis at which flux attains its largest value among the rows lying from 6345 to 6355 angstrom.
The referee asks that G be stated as 6345.55 angstrom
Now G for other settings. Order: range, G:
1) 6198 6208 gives 6206.83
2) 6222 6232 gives 6222.57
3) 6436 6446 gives 6445.69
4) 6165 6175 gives 6174.04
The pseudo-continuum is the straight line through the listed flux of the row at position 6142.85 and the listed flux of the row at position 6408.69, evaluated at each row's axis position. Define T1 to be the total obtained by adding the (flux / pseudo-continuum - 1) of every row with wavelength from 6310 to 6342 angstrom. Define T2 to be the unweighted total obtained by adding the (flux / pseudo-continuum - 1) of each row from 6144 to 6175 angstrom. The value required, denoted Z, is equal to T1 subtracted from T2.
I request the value 1.4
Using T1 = -0.29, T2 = 1.1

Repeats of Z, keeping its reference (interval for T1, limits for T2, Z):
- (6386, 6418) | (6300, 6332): 0.0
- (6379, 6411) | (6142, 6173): 1.3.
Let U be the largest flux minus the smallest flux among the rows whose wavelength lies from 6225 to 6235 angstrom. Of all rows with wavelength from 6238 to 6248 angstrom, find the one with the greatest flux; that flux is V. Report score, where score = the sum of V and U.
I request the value 21.2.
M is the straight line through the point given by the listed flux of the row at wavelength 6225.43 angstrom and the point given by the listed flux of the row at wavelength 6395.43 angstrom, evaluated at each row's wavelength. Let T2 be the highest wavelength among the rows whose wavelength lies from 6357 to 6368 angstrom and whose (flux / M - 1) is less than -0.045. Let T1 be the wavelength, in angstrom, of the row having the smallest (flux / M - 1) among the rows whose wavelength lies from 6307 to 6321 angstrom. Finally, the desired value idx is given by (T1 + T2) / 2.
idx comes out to 6339.8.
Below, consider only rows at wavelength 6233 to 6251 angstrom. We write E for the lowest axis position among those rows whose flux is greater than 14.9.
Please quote 6234.04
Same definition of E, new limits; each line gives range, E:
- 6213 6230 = 6213.98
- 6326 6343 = 6326.59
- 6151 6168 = 6151.34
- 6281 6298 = 6281.59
